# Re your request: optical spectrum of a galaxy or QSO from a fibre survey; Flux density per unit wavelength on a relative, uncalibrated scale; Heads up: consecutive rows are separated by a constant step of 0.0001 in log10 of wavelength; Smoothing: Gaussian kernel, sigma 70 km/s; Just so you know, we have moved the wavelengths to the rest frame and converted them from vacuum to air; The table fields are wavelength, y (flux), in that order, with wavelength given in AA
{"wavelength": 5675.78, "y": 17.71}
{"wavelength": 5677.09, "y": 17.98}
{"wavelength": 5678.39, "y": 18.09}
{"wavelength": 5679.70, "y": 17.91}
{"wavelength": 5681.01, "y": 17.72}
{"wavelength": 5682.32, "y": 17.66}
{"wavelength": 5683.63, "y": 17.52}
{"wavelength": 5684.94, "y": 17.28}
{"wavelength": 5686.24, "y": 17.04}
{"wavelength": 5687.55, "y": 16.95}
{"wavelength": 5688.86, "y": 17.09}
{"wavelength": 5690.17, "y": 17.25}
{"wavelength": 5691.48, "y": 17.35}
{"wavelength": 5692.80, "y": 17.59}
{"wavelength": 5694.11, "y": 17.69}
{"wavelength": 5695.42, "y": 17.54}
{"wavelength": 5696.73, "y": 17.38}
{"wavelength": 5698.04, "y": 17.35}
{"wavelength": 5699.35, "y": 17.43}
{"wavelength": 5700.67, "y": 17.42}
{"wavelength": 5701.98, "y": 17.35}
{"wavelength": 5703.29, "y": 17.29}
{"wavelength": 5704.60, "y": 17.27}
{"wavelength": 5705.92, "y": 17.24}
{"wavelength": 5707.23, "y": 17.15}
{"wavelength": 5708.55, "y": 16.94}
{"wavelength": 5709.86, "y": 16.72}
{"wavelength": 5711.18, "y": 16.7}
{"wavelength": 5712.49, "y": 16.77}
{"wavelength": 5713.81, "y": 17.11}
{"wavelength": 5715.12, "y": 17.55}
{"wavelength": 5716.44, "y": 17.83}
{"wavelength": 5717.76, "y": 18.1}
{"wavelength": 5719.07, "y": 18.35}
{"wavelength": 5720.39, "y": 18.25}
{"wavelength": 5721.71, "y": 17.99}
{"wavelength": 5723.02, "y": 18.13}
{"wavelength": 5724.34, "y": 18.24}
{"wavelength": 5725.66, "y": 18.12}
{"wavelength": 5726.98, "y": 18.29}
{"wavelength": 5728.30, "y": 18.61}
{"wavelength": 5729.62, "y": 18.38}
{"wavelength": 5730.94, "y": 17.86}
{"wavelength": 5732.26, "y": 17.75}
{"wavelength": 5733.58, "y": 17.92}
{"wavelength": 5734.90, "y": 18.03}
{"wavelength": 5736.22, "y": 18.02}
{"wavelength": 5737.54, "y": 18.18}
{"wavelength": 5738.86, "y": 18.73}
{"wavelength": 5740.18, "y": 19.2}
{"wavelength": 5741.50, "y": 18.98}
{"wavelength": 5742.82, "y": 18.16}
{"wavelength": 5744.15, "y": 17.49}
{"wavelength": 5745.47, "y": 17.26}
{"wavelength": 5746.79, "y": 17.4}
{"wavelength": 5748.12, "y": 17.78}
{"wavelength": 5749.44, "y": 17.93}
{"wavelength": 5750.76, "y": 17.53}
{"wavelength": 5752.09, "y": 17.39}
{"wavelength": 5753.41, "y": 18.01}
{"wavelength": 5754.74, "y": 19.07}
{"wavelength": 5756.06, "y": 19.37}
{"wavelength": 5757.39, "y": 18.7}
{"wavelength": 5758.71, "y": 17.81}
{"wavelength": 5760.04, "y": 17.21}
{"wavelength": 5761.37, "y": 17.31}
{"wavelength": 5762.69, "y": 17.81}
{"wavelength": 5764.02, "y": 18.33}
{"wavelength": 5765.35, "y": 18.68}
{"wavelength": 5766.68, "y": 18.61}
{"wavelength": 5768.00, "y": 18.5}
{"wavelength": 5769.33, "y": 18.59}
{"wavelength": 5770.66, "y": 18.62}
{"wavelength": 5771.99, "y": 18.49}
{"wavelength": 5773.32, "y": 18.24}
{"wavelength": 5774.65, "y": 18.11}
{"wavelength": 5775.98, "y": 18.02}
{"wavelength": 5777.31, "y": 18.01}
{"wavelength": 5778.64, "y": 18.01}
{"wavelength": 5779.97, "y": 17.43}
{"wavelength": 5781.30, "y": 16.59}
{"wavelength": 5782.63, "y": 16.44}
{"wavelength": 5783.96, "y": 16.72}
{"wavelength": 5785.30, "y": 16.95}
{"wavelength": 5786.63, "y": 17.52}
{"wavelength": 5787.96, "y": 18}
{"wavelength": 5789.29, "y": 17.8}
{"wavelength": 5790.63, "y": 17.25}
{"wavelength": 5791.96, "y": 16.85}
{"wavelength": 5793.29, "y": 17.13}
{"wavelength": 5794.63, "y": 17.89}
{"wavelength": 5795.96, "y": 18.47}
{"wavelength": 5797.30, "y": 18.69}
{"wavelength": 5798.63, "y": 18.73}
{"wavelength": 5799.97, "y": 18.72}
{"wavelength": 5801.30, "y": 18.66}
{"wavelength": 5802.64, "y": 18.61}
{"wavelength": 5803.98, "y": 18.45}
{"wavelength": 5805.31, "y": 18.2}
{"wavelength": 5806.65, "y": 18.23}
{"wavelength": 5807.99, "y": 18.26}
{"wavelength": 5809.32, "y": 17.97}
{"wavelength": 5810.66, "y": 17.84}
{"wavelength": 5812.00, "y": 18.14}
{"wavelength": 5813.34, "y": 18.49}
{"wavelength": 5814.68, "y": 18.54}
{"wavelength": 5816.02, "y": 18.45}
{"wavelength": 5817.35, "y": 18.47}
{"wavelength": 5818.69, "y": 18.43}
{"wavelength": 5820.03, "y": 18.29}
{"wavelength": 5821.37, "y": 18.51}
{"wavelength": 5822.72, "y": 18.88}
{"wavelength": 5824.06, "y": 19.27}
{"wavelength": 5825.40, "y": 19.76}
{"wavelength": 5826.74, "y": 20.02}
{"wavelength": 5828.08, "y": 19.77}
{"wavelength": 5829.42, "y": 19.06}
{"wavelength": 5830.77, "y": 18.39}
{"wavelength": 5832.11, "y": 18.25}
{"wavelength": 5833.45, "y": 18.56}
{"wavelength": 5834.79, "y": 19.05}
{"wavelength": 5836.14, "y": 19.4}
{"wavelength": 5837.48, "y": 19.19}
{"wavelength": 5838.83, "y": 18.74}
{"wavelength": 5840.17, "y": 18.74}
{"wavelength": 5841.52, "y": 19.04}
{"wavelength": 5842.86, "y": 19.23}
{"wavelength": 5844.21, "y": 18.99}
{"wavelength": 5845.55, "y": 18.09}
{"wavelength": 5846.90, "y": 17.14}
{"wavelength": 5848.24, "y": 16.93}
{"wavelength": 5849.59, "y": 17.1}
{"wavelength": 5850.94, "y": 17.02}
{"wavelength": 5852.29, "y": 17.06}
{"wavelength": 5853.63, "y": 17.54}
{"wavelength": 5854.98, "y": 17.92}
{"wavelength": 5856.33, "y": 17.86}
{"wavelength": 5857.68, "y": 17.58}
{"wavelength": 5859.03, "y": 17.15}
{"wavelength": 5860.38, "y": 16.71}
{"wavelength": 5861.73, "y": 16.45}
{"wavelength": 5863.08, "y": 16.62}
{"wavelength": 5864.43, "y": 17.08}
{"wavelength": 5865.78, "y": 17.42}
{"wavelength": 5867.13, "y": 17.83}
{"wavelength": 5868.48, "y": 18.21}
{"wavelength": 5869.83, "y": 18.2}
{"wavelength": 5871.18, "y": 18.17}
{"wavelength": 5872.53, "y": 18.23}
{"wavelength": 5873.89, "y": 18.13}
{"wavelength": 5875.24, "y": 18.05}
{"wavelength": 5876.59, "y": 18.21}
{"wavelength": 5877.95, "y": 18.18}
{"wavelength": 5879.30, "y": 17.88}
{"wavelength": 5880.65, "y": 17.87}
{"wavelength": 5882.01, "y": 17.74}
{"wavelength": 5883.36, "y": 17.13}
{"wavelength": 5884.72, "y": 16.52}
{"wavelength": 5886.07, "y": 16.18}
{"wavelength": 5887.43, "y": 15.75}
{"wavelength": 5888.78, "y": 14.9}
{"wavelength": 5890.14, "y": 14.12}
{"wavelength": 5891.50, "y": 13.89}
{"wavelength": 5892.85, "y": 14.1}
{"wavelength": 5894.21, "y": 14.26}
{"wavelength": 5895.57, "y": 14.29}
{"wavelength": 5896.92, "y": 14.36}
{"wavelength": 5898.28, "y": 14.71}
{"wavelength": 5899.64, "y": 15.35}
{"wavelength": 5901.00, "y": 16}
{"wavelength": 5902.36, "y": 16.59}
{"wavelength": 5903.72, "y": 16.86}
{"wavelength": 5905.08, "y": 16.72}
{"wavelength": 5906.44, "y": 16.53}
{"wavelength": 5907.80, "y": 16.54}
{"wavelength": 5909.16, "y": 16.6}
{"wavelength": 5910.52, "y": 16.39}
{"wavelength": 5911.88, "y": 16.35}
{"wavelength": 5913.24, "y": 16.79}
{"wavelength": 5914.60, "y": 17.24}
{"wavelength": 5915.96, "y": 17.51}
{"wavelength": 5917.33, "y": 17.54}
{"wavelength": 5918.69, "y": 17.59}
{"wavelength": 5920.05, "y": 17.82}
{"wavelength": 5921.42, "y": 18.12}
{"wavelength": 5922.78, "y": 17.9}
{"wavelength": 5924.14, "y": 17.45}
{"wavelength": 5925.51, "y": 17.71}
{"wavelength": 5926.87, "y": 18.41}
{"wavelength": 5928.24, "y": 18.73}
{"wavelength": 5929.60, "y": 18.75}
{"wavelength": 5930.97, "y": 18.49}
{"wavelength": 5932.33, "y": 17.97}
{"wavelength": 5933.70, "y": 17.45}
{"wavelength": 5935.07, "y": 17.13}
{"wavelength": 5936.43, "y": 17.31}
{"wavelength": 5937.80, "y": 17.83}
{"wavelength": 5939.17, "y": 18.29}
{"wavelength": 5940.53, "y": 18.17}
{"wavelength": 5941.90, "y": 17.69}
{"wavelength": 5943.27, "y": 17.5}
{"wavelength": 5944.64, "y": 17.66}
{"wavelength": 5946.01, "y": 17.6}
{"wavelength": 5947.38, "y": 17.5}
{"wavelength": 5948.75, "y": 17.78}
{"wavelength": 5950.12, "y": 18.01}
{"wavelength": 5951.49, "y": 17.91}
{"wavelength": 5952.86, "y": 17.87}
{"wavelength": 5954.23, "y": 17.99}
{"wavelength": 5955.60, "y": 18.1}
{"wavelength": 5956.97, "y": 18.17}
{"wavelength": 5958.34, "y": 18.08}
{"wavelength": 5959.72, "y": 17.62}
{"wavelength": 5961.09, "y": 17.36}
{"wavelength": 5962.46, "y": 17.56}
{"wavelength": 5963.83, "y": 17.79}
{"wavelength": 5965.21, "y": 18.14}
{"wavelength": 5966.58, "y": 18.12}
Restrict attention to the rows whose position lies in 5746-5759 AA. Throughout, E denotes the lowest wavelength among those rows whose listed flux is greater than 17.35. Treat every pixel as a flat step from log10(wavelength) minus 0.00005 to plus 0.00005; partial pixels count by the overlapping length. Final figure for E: 5746.79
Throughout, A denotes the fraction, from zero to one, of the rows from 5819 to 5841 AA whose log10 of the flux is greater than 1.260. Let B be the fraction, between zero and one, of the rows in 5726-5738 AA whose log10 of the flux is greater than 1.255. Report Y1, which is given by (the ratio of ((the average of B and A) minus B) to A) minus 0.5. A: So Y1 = -0.3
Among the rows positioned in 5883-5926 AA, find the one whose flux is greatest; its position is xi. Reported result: 5921.42 AA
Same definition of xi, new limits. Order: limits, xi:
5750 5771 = 5756.06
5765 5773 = 5765.35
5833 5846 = 5836.14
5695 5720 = 5719.07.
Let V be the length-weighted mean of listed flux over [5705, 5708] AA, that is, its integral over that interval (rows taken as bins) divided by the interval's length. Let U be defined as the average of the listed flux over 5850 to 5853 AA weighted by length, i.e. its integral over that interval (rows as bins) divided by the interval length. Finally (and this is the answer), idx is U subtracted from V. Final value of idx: 0.1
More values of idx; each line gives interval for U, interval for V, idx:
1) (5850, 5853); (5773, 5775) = 1.1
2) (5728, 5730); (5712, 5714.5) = -1.5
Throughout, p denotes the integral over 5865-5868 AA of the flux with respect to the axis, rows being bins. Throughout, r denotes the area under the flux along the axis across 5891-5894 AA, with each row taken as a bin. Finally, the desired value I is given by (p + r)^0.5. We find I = 9.8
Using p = 53.0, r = 42.2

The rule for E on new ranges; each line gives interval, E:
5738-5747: 5738.86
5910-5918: 5915.96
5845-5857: 5845.55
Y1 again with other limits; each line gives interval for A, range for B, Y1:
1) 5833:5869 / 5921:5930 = -0.8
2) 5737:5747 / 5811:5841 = -1.3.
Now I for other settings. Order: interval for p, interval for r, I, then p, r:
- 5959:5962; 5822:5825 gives 10.5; 52.5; 57.2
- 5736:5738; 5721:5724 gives 9.5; 36.2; 54.3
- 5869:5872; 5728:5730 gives 9.6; 54.7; 37.0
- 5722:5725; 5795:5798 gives 10.5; 54.6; 55.6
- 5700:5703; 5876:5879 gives 10.3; 52.1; 54.4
